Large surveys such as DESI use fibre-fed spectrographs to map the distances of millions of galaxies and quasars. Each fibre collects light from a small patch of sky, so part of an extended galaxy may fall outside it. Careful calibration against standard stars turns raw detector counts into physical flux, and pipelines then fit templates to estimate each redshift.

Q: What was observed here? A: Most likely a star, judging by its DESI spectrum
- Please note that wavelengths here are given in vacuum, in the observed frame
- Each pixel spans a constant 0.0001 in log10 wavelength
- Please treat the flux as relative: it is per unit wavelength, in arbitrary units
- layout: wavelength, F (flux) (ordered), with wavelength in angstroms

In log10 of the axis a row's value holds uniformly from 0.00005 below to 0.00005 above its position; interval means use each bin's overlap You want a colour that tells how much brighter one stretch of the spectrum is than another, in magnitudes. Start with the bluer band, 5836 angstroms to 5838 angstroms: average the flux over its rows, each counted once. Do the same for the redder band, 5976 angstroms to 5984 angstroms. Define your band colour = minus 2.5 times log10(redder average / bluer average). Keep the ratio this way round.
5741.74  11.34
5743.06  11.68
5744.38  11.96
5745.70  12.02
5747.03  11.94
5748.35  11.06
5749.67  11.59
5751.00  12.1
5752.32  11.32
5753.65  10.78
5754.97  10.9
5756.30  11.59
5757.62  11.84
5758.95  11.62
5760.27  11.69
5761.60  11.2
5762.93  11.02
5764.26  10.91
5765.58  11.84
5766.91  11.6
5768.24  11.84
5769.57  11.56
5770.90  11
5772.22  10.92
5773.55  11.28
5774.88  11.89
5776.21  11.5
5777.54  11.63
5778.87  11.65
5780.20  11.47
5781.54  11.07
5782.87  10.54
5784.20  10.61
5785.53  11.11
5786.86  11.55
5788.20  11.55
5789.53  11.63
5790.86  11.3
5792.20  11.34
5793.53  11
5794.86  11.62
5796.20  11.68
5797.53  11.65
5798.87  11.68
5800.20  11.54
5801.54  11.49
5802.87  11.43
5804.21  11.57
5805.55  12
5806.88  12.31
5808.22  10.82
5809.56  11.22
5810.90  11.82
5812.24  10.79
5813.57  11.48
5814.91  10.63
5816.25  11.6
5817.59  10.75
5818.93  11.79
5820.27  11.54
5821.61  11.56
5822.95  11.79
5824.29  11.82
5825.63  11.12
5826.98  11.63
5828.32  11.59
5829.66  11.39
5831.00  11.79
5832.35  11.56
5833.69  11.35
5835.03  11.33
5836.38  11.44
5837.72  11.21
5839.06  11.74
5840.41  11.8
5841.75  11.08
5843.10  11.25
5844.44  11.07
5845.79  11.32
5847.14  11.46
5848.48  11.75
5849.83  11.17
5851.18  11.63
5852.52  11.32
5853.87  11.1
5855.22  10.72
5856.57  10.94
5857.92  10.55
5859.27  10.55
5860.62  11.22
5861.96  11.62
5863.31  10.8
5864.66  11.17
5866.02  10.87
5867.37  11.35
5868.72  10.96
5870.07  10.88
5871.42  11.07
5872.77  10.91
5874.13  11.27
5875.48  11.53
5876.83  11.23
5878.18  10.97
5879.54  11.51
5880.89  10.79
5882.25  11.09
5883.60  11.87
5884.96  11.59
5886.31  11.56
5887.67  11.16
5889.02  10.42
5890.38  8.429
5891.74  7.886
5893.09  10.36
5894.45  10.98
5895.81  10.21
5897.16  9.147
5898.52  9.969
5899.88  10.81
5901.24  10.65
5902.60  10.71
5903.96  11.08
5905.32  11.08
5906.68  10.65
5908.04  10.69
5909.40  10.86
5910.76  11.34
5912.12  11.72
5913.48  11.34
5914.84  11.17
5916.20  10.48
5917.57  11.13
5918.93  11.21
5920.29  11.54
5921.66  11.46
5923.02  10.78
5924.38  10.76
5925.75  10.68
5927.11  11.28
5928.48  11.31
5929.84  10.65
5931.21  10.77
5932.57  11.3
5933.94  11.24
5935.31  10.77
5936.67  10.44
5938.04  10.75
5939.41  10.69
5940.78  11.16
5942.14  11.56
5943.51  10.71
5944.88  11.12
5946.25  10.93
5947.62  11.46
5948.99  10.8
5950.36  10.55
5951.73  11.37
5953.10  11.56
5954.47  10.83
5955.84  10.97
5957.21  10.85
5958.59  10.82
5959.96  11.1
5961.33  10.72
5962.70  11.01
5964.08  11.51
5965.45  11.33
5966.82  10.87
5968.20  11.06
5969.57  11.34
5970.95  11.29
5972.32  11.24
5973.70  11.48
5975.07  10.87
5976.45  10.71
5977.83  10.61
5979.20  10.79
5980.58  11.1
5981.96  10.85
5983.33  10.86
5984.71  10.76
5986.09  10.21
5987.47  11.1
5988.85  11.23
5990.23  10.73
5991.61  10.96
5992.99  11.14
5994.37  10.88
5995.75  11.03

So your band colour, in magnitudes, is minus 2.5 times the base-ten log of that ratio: 0.05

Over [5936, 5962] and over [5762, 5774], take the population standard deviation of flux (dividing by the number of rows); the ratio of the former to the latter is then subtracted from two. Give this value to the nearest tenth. 1.1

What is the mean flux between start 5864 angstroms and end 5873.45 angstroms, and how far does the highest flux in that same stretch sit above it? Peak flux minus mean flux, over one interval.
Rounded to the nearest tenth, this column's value 0.3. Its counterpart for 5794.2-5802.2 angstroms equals 0.1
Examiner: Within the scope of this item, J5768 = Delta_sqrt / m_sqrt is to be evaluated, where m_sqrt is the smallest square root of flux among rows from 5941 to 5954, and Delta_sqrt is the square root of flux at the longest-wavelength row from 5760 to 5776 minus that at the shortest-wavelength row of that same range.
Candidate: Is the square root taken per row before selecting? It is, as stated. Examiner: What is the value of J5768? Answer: 0.009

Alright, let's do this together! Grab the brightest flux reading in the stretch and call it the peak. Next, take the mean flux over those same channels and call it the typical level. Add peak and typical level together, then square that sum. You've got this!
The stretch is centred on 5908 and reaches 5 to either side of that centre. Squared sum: 519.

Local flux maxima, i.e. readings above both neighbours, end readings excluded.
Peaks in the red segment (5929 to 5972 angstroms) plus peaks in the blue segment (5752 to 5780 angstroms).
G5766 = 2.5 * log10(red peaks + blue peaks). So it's 2.9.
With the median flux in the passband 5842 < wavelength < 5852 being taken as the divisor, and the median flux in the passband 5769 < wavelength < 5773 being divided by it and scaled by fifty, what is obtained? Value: 49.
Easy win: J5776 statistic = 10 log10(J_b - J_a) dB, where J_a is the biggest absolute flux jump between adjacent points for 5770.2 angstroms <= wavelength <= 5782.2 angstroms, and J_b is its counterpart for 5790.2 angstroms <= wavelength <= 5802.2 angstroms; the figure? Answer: -20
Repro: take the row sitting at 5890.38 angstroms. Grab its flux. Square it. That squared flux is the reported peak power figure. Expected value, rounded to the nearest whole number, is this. 71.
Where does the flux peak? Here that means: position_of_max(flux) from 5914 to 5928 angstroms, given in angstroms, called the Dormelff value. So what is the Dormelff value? 5920.29 angstroms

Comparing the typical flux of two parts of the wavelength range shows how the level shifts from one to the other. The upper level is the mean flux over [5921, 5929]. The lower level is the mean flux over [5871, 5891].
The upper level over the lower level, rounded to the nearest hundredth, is 1.00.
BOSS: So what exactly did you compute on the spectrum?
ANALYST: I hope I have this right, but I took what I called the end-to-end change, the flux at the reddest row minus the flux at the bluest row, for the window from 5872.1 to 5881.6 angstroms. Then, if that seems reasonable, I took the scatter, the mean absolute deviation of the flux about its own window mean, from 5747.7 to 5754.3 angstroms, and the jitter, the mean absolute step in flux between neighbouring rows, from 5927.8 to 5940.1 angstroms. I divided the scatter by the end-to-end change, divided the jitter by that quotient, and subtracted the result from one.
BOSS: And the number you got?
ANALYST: 1.1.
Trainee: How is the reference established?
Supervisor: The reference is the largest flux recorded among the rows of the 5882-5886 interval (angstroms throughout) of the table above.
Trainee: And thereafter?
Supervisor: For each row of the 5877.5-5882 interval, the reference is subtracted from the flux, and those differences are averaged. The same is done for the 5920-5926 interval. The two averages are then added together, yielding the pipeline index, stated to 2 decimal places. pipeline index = -1.61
